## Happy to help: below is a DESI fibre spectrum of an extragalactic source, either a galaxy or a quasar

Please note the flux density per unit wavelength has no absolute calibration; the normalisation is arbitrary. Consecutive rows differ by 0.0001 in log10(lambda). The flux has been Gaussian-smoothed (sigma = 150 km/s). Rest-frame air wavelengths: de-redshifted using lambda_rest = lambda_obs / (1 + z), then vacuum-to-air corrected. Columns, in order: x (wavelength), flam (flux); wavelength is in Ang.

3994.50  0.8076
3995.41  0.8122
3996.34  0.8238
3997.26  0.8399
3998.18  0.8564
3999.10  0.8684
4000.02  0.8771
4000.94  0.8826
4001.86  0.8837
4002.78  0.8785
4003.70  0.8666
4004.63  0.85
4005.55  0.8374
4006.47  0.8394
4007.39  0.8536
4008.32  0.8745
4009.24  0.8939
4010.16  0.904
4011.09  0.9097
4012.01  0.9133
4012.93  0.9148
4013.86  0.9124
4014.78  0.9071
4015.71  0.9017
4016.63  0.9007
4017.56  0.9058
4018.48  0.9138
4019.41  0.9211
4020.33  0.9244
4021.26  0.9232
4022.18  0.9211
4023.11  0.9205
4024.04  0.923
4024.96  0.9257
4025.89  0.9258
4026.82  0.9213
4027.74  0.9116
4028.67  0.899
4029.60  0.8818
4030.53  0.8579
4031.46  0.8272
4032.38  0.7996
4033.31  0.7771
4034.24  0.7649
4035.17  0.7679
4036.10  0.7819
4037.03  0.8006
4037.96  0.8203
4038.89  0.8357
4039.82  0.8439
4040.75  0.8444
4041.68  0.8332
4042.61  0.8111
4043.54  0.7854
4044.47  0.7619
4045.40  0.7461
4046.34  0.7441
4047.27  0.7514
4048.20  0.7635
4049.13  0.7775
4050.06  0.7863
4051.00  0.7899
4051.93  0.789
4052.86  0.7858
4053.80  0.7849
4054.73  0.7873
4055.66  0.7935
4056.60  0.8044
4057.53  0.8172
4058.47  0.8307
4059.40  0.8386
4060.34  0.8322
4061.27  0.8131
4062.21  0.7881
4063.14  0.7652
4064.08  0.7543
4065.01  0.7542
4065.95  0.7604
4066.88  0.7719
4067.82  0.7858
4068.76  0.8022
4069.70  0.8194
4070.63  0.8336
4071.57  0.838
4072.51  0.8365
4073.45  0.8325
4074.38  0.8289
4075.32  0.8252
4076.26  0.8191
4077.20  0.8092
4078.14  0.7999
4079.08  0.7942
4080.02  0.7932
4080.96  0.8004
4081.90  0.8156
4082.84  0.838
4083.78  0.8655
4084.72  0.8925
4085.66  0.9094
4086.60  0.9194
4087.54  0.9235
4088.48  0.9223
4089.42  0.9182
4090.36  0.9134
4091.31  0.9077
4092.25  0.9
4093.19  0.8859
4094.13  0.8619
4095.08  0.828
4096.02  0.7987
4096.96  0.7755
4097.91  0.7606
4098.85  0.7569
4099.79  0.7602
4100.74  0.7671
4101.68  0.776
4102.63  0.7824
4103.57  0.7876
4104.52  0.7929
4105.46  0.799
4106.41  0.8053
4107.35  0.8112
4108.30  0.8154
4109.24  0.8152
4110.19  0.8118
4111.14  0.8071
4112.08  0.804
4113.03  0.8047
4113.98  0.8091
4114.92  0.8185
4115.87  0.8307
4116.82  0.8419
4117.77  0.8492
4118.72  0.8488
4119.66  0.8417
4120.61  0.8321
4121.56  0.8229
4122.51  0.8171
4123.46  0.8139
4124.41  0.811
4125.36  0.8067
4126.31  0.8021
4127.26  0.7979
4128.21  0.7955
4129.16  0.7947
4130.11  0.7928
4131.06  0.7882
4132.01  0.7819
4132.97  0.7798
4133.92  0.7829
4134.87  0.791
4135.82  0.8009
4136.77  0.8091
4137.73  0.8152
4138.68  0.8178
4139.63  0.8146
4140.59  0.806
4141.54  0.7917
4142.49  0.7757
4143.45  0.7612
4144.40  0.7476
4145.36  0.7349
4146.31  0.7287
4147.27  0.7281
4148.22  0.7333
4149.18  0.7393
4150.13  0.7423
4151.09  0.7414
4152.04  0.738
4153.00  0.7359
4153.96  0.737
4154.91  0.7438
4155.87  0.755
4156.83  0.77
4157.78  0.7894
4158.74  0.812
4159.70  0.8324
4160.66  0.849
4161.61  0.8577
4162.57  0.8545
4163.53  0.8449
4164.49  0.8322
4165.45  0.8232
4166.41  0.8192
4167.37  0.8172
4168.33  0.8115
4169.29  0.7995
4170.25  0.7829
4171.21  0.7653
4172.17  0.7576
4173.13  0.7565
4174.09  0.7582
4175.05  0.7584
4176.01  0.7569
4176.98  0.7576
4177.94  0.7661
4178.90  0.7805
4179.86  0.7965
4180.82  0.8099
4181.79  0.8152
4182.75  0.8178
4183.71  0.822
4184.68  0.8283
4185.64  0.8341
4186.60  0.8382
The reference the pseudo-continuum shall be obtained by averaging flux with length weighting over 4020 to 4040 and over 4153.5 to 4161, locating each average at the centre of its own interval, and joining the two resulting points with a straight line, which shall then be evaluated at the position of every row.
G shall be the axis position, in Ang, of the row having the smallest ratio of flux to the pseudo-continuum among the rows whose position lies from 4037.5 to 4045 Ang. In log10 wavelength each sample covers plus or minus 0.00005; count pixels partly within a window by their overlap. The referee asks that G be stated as 4044.47 Ang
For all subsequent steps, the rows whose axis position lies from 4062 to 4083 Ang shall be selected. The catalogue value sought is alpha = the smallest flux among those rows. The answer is 0.7542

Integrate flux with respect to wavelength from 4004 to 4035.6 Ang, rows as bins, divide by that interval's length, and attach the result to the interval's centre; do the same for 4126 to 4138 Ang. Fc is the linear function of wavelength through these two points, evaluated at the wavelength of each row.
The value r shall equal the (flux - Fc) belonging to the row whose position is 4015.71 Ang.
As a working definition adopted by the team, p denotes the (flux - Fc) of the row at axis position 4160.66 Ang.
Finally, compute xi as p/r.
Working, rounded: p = 0.08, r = 0.015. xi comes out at 5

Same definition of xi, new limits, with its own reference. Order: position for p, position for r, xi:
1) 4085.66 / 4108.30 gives 32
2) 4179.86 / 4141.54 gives 8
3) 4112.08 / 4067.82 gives 0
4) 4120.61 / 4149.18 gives -1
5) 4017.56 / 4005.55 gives 0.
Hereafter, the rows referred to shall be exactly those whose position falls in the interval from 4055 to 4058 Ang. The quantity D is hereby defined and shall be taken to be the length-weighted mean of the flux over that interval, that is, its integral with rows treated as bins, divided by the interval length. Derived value 0.804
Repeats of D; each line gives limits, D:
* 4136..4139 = 0.812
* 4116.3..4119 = 0.844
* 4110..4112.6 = 0.807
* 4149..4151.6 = 0.743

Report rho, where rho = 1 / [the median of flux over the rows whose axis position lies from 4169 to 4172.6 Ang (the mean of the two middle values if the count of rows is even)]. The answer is 1.29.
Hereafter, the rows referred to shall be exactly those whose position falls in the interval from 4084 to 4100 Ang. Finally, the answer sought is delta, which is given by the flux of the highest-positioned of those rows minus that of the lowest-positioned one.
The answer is -0.13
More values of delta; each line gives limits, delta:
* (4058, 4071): 0.00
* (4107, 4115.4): 0.01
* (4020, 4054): -0.14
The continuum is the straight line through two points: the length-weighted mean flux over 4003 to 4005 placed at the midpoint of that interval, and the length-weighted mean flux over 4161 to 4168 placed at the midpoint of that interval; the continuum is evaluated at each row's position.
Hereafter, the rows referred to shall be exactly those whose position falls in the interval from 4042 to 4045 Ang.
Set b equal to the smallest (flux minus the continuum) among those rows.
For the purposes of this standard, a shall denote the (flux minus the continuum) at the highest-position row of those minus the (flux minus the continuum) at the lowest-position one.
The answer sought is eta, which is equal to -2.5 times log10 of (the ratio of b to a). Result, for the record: -0.7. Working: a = -0.05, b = -0.091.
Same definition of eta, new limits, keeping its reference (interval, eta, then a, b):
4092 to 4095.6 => 1.5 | -0.07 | -0.017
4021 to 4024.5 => -6.3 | 0.00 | 0.065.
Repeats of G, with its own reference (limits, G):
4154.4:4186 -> 4154.91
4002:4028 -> 4005.55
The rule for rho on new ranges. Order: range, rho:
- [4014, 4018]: 1.11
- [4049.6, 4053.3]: 1.27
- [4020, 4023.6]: 1.08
